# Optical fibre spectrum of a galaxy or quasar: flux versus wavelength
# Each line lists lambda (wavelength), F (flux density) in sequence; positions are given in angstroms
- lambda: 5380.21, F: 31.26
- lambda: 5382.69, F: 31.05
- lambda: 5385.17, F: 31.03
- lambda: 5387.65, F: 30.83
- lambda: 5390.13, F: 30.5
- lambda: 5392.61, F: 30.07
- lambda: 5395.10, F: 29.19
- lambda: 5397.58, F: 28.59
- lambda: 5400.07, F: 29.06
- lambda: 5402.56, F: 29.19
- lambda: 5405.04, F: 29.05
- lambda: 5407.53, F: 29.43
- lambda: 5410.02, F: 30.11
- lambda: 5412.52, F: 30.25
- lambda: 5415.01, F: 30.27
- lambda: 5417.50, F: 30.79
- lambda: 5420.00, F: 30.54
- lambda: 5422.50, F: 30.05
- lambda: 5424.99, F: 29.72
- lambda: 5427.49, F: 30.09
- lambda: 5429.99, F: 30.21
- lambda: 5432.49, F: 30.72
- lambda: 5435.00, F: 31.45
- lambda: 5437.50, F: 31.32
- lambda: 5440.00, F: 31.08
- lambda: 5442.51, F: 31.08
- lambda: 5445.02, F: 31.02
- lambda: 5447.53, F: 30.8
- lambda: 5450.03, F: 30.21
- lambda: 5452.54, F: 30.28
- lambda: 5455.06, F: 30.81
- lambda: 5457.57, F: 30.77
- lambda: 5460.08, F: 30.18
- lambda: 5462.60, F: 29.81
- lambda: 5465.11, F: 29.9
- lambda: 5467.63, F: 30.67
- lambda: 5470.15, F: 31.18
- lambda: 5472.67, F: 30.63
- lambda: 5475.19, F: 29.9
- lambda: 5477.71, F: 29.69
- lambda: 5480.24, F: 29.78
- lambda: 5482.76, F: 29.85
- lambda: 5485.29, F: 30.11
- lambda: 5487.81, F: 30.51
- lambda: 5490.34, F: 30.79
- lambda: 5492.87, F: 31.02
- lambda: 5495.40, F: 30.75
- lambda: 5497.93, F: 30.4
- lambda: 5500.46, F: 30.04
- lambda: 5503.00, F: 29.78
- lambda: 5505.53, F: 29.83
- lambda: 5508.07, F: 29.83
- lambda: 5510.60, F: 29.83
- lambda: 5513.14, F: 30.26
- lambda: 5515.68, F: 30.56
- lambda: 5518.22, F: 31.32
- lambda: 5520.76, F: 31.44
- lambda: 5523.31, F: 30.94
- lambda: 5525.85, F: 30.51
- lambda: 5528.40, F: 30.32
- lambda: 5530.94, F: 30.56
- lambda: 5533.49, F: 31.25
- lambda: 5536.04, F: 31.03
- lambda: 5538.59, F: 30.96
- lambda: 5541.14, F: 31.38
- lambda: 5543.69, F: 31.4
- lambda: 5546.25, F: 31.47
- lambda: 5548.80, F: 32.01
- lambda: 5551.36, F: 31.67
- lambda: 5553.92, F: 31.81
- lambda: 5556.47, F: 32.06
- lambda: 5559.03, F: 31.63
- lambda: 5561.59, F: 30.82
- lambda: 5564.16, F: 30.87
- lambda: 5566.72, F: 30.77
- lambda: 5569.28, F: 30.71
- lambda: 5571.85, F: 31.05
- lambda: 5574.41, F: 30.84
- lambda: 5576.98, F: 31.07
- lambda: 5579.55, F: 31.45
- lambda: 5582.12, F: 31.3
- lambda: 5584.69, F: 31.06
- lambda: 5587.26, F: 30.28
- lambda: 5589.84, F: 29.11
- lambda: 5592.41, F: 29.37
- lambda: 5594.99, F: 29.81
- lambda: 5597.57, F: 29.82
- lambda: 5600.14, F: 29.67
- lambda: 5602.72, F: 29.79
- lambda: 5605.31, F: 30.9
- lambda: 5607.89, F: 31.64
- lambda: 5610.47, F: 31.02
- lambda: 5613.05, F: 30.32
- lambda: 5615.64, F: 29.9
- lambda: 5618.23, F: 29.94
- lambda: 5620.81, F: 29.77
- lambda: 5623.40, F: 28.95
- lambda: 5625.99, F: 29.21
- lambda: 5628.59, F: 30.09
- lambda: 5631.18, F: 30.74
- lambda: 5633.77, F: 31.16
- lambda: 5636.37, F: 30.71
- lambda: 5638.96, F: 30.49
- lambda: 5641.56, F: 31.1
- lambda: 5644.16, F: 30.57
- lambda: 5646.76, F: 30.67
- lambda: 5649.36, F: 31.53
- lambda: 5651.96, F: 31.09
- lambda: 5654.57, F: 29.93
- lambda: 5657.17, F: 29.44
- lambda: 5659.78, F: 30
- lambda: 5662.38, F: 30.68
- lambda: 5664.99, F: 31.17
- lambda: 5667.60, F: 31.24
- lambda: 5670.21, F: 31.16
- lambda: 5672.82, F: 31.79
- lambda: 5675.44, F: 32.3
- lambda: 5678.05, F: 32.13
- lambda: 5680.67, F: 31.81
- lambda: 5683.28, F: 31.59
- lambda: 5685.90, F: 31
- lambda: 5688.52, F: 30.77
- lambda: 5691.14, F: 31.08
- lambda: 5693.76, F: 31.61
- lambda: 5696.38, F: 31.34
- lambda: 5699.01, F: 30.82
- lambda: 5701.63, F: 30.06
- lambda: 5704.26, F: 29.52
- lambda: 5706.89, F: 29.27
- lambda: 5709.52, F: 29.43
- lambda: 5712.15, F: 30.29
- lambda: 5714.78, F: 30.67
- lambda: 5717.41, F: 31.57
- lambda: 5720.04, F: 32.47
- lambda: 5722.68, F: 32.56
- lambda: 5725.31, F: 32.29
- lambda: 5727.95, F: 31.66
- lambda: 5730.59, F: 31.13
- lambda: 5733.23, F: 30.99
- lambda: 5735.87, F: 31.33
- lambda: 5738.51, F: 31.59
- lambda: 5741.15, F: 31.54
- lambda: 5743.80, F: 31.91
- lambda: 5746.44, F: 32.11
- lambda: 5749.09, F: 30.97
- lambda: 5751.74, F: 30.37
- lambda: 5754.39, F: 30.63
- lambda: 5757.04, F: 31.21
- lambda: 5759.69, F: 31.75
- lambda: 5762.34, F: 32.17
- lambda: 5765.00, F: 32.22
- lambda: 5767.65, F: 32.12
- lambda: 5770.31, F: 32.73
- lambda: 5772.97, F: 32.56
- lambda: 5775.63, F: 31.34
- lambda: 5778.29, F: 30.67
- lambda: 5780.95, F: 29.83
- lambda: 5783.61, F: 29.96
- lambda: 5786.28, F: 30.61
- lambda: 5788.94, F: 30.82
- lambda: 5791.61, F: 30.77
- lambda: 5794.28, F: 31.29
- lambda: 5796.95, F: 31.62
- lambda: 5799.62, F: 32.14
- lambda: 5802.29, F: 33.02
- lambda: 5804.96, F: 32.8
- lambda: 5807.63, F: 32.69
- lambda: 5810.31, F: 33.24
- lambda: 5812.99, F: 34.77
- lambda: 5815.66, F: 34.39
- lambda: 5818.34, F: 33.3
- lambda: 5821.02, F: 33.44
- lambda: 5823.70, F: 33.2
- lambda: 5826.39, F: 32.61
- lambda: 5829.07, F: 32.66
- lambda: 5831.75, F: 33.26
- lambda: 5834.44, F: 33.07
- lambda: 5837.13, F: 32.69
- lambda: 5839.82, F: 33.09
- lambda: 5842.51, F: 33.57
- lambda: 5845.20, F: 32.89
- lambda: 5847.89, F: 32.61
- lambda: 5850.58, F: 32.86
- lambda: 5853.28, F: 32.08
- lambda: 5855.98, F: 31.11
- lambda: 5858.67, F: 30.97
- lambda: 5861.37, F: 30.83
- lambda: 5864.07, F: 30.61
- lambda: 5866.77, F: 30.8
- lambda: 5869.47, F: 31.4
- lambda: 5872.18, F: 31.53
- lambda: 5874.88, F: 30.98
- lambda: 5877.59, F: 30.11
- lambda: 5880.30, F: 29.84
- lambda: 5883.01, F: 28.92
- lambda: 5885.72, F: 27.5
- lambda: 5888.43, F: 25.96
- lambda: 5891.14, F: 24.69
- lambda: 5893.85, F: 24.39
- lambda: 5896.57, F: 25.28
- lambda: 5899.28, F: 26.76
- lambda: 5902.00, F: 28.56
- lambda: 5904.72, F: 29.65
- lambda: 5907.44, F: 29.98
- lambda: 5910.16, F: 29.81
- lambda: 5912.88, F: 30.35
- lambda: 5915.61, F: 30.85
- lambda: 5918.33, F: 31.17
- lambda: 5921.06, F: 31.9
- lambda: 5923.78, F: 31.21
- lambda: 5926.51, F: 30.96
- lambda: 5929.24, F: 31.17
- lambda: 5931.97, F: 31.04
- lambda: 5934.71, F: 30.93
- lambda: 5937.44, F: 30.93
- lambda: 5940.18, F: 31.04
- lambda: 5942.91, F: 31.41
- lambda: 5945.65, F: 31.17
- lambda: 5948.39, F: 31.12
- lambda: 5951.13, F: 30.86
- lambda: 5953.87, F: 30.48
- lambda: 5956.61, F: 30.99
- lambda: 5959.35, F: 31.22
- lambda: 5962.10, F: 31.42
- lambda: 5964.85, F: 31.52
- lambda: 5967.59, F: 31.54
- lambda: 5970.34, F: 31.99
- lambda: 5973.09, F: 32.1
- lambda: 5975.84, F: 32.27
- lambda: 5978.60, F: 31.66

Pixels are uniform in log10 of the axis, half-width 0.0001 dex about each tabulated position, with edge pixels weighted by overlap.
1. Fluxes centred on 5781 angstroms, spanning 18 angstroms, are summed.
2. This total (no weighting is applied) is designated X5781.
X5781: 216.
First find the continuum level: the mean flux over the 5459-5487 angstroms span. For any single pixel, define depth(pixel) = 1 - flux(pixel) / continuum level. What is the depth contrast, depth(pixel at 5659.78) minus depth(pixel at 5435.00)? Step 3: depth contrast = 0.048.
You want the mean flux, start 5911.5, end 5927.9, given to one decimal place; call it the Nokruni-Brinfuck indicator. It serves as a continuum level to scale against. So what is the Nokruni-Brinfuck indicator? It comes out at 31.1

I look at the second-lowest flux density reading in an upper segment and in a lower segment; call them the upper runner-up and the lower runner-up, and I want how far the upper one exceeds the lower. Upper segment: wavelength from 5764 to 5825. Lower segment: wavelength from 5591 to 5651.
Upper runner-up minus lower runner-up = 1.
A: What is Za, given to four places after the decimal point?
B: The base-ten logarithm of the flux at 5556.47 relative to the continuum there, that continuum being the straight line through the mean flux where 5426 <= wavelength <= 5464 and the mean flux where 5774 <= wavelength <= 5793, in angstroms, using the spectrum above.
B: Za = 0.0198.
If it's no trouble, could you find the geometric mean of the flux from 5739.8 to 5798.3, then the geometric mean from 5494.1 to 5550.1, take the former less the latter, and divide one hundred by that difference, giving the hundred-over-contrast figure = 166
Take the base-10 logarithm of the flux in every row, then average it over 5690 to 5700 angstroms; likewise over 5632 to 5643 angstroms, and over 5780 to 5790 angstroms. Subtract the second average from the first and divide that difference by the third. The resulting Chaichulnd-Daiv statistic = 0.003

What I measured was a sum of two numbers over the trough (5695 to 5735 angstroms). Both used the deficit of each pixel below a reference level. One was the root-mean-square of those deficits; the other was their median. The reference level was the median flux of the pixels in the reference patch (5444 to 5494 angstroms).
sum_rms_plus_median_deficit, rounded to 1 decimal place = 0.6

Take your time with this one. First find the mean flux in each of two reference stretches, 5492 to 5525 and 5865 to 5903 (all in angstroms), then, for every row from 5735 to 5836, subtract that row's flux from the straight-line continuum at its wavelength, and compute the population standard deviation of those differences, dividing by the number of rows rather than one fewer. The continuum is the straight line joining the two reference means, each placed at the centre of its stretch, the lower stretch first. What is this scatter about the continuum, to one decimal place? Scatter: 1.3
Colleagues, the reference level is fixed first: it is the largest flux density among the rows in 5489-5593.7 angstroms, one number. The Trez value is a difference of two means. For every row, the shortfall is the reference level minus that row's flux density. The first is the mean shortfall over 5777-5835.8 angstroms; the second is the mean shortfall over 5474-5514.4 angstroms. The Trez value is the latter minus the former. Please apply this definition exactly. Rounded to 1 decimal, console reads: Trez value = 2.1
